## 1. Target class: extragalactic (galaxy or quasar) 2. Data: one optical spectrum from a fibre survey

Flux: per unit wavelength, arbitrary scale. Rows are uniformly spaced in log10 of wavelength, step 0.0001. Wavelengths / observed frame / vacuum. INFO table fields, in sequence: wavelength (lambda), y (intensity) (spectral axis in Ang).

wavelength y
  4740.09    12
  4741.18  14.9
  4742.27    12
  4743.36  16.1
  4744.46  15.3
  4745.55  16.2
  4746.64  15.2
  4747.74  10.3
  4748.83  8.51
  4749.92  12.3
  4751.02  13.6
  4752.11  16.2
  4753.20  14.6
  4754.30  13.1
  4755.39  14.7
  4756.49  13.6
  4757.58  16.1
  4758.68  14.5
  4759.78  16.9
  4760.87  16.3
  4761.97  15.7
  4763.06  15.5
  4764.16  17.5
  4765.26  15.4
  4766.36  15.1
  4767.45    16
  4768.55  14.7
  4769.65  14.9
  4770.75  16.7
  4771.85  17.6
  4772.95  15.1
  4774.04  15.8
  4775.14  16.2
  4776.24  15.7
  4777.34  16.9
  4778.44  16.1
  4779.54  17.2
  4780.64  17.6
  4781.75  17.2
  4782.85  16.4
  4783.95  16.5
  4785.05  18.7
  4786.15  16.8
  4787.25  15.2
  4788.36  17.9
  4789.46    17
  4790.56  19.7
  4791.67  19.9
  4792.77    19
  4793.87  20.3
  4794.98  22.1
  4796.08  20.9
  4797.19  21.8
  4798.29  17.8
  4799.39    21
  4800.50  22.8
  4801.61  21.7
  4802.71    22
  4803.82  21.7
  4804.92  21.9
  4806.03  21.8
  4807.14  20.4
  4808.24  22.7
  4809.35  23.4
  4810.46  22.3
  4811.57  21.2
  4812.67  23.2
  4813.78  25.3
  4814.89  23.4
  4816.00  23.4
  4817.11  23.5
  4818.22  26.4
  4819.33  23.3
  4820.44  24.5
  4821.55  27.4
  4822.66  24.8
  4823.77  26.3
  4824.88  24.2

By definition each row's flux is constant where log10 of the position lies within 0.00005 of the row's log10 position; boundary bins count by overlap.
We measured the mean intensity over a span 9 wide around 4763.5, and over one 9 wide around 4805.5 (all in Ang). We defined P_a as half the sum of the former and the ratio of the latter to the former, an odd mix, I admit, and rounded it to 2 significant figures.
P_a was 8.7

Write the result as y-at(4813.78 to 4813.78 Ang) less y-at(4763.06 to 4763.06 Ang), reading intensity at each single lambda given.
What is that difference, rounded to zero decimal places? 10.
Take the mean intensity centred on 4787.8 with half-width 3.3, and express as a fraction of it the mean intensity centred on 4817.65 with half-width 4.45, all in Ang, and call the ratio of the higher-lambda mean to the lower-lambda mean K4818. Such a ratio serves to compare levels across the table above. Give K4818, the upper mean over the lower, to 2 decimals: 1.40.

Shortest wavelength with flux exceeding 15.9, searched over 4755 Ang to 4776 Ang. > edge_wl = 4757.58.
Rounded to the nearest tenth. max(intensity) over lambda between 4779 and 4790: 18.7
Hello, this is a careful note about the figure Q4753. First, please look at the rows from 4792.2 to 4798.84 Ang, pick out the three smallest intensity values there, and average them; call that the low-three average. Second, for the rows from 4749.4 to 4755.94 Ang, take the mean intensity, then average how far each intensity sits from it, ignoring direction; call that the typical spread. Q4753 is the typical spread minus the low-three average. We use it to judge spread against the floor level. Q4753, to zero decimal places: -18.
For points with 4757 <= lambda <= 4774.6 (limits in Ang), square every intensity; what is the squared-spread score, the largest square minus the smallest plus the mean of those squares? 352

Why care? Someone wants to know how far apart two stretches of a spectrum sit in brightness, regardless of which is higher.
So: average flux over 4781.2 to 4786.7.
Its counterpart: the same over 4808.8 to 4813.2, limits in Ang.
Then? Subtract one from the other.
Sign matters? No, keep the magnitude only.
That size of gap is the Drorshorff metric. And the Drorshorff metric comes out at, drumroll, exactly 5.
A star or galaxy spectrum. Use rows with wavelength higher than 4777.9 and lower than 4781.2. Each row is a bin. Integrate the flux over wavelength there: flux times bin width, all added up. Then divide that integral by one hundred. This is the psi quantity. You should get 0.56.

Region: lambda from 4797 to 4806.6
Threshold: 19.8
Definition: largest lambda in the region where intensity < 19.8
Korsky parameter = 4798.29 Ang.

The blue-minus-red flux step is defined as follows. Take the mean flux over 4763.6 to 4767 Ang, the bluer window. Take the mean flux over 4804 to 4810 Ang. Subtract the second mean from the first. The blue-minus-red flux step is -6.0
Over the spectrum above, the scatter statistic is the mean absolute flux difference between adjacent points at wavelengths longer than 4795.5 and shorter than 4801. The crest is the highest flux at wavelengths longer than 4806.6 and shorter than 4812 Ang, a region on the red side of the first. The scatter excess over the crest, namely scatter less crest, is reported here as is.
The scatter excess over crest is -20.9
